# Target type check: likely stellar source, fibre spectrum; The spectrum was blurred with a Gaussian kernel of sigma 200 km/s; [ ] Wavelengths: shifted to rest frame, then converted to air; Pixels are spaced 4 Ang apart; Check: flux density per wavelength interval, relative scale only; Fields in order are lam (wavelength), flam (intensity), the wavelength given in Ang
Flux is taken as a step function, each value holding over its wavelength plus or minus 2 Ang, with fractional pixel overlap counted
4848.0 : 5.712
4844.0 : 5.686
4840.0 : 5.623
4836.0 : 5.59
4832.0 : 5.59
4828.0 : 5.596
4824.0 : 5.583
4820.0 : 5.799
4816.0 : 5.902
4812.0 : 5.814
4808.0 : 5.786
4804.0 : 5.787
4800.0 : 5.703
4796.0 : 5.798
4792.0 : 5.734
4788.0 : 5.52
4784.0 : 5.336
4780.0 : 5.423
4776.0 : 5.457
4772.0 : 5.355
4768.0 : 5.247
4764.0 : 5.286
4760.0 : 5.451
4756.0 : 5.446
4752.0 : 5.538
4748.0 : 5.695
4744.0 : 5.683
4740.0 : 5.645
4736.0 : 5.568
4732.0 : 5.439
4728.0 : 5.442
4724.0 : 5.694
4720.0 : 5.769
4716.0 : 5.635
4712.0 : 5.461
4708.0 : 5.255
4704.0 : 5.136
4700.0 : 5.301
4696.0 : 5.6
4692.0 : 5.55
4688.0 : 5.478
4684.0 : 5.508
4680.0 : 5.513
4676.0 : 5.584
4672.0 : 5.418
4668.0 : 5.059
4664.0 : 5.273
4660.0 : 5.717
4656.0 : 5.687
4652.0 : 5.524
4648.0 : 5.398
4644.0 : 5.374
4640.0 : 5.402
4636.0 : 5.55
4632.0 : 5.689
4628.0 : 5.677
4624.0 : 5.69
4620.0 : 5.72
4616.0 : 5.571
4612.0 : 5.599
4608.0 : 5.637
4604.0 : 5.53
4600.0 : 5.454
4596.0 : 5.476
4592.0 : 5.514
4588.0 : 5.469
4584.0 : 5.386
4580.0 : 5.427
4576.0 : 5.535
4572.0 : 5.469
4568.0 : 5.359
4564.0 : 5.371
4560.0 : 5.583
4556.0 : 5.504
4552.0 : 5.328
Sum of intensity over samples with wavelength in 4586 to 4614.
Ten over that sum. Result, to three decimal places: 0.259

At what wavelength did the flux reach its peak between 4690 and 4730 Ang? 4720.0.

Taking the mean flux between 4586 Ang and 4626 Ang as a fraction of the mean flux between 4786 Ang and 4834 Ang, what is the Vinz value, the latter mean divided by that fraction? 5.87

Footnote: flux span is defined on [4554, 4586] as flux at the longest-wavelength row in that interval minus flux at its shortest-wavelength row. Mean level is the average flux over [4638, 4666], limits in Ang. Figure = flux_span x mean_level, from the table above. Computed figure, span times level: -0.6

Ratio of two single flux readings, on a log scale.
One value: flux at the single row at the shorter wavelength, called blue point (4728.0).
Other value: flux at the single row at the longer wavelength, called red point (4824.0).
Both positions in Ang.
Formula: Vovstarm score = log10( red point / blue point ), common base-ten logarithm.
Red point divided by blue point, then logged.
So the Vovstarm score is 0.011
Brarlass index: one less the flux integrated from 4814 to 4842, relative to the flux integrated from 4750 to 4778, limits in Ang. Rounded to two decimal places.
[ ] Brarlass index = -0.05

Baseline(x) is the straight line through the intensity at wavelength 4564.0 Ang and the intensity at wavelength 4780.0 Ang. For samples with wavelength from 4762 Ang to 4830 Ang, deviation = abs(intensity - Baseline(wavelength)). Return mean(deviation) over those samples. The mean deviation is 0.22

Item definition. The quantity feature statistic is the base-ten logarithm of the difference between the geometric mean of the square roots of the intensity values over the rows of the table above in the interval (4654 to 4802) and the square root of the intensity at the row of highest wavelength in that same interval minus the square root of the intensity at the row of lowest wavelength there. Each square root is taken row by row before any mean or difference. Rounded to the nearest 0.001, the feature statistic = 0.369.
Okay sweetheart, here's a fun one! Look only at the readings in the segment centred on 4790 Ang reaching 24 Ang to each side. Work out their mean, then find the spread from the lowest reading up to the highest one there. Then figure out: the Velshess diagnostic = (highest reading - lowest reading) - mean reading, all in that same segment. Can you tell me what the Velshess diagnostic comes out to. -5.0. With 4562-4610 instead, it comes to -5.2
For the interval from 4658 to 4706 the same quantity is -4.8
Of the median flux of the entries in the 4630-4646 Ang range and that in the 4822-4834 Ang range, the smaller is 5.48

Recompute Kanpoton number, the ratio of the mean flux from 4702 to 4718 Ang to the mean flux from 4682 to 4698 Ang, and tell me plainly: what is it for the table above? 0.97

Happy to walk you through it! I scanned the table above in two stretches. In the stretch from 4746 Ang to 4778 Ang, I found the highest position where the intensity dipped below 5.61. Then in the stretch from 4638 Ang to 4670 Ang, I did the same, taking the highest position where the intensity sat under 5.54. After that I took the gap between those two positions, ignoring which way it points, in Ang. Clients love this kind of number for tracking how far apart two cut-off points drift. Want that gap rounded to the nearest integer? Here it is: 108 Ang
